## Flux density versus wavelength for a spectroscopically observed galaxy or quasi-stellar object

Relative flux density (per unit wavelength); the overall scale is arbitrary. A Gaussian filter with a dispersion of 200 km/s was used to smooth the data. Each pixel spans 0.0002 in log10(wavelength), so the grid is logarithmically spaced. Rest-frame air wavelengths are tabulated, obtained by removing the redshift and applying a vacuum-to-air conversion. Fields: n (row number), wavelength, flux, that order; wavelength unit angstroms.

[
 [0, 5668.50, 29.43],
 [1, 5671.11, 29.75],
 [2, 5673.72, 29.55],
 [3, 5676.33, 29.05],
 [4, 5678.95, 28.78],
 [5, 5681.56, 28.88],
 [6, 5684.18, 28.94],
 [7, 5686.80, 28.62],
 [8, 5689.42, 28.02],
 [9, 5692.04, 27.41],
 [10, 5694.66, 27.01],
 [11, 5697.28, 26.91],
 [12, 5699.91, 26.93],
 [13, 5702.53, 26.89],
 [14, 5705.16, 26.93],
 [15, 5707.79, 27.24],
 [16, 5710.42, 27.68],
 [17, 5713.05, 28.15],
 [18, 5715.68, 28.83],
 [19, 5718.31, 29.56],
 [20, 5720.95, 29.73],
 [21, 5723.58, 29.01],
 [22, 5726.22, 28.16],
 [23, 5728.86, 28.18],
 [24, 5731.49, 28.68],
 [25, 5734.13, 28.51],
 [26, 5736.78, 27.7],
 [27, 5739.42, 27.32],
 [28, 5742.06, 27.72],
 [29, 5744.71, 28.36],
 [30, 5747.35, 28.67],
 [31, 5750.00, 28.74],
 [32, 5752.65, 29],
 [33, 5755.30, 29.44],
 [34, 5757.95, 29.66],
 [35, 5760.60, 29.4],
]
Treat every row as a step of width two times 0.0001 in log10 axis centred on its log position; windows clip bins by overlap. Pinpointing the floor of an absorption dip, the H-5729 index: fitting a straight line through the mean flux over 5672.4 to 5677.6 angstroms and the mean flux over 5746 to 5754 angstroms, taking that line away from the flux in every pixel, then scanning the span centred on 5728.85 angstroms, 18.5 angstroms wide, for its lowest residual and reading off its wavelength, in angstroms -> 5736.78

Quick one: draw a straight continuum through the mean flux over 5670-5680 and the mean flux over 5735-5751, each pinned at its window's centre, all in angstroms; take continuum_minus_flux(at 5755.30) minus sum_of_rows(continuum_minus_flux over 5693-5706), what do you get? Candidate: -11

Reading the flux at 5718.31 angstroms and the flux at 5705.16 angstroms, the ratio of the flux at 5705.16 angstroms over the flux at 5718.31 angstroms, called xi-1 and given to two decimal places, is 0.91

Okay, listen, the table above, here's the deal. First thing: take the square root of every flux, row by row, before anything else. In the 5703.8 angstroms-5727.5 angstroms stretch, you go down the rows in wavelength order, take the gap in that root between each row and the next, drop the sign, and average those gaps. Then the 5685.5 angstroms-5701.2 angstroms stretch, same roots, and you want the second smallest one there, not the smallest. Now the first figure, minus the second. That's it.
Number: -5.14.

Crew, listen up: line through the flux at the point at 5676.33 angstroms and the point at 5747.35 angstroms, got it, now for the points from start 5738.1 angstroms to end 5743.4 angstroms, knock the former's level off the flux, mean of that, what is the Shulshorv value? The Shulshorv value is -1.2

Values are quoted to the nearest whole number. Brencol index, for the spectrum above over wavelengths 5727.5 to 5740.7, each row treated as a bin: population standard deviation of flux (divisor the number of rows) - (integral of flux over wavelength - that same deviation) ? -370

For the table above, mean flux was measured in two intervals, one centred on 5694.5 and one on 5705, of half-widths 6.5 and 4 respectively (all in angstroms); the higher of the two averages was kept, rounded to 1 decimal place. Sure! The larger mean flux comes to 27.3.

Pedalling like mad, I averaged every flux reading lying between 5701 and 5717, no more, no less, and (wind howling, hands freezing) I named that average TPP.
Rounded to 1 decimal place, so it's 27.6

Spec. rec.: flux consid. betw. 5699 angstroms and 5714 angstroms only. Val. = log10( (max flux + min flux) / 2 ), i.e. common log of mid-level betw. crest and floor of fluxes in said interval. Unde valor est 1.44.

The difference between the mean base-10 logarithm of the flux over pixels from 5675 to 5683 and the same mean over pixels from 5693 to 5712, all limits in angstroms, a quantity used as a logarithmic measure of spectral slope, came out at 0.028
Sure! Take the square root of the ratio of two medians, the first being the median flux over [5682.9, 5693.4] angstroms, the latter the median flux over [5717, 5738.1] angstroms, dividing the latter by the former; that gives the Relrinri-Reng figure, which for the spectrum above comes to 1.00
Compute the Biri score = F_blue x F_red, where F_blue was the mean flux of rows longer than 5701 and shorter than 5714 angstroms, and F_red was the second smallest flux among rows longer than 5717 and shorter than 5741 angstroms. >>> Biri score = 758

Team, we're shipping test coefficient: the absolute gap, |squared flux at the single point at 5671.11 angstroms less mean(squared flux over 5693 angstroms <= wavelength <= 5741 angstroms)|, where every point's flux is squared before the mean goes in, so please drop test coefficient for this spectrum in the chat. 102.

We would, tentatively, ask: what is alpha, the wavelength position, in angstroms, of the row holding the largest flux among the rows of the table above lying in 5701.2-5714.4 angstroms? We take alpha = 5713.05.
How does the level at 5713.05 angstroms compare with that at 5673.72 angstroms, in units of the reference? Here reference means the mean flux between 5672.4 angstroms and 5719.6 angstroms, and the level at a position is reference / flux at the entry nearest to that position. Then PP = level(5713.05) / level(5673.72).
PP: 1.05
